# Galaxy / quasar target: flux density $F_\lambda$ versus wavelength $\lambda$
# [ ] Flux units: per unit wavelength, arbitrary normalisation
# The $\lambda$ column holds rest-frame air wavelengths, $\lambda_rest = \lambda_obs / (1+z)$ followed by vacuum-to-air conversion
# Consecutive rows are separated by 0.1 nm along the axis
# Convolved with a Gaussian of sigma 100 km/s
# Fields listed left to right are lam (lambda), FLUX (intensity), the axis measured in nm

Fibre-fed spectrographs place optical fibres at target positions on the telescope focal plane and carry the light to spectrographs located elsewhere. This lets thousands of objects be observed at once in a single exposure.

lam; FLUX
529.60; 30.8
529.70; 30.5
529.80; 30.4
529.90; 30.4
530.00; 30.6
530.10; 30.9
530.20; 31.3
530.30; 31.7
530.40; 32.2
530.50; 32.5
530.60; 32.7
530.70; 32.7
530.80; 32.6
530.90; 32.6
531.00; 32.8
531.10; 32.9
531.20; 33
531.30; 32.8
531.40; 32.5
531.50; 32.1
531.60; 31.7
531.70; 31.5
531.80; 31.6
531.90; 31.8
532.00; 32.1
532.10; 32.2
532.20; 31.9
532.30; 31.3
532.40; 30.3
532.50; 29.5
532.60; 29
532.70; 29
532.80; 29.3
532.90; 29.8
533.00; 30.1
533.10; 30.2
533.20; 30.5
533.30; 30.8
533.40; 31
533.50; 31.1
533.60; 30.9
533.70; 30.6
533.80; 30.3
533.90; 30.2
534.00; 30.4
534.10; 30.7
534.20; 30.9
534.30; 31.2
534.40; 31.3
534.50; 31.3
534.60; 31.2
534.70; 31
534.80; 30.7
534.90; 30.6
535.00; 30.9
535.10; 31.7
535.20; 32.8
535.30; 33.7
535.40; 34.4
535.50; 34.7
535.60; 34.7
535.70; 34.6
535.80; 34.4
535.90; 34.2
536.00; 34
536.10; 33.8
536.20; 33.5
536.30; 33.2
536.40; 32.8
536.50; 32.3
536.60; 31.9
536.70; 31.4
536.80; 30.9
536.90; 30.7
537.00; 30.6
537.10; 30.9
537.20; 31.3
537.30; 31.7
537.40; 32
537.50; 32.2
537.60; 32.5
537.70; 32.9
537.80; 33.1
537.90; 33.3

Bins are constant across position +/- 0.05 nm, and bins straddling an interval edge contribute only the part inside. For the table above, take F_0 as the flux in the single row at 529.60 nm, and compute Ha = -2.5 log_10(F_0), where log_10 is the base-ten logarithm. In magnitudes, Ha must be -3.72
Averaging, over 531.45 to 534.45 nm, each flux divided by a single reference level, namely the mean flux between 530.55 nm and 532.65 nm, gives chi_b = 0.97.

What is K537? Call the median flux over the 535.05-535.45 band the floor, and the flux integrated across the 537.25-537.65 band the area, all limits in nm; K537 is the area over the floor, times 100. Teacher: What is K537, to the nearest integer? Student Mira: 39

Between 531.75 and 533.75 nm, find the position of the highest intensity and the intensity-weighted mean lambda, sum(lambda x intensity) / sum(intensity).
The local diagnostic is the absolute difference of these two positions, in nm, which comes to 0.64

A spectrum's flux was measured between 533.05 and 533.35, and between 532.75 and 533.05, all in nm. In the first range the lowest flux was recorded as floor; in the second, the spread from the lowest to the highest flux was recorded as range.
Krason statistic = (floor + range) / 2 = 15.5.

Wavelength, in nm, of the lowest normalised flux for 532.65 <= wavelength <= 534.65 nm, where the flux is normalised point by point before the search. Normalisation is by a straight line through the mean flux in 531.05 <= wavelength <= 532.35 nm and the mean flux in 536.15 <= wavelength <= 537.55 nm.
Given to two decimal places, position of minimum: 532.70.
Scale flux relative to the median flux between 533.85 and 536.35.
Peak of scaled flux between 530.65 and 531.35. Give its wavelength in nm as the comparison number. 531.20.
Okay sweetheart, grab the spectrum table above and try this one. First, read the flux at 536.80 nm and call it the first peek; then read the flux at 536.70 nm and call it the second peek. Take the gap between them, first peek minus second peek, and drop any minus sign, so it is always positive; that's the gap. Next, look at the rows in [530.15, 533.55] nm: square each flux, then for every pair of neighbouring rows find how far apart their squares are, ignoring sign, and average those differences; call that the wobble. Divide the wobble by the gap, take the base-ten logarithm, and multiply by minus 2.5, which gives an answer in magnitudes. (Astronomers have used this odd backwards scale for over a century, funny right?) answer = -3.9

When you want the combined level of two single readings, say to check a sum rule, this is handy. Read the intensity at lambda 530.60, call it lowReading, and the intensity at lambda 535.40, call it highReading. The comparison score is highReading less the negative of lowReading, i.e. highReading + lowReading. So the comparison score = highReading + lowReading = 67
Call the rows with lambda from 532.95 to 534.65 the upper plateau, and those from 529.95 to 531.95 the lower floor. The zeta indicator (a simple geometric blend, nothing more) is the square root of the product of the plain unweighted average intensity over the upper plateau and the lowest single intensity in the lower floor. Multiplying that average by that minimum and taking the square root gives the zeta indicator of 30.7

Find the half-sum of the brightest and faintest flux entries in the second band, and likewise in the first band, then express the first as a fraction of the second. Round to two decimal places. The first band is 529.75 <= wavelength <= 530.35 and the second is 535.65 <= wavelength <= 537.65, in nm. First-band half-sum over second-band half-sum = 0.95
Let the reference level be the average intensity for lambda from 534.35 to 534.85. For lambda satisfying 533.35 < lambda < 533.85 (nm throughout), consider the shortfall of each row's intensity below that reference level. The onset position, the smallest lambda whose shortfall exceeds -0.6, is 533.40 nm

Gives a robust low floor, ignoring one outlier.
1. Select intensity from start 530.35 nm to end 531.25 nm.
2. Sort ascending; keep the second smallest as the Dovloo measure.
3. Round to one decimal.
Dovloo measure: 32.5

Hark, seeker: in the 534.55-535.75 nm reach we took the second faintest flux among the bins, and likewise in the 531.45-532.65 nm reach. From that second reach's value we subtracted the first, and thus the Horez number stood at -1.2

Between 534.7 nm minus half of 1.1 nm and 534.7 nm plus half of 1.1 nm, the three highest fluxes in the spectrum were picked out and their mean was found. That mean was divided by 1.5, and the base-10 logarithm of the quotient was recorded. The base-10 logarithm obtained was 1.328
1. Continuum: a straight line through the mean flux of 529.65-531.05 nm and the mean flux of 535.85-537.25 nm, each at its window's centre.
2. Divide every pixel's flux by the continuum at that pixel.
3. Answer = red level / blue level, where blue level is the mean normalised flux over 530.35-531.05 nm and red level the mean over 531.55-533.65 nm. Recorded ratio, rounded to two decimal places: 0.94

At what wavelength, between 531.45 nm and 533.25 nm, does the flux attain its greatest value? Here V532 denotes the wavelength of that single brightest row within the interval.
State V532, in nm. 532.10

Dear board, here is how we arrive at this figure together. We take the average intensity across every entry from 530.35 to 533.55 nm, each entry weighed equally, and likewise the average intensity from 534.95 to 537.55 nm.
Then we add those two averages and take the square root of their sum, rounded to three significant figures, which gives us 8.01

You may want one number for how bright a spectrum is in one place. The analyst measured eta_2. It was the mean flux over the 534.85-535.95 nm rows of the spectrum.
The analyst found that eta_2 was 33.3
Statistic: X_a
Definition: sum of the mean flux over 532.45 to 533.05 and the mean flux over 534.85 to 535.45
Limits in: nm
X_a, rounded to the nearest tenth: 61.8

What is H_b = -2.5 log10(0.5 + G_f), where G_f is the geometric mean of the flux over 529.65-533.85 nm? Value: -3.75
